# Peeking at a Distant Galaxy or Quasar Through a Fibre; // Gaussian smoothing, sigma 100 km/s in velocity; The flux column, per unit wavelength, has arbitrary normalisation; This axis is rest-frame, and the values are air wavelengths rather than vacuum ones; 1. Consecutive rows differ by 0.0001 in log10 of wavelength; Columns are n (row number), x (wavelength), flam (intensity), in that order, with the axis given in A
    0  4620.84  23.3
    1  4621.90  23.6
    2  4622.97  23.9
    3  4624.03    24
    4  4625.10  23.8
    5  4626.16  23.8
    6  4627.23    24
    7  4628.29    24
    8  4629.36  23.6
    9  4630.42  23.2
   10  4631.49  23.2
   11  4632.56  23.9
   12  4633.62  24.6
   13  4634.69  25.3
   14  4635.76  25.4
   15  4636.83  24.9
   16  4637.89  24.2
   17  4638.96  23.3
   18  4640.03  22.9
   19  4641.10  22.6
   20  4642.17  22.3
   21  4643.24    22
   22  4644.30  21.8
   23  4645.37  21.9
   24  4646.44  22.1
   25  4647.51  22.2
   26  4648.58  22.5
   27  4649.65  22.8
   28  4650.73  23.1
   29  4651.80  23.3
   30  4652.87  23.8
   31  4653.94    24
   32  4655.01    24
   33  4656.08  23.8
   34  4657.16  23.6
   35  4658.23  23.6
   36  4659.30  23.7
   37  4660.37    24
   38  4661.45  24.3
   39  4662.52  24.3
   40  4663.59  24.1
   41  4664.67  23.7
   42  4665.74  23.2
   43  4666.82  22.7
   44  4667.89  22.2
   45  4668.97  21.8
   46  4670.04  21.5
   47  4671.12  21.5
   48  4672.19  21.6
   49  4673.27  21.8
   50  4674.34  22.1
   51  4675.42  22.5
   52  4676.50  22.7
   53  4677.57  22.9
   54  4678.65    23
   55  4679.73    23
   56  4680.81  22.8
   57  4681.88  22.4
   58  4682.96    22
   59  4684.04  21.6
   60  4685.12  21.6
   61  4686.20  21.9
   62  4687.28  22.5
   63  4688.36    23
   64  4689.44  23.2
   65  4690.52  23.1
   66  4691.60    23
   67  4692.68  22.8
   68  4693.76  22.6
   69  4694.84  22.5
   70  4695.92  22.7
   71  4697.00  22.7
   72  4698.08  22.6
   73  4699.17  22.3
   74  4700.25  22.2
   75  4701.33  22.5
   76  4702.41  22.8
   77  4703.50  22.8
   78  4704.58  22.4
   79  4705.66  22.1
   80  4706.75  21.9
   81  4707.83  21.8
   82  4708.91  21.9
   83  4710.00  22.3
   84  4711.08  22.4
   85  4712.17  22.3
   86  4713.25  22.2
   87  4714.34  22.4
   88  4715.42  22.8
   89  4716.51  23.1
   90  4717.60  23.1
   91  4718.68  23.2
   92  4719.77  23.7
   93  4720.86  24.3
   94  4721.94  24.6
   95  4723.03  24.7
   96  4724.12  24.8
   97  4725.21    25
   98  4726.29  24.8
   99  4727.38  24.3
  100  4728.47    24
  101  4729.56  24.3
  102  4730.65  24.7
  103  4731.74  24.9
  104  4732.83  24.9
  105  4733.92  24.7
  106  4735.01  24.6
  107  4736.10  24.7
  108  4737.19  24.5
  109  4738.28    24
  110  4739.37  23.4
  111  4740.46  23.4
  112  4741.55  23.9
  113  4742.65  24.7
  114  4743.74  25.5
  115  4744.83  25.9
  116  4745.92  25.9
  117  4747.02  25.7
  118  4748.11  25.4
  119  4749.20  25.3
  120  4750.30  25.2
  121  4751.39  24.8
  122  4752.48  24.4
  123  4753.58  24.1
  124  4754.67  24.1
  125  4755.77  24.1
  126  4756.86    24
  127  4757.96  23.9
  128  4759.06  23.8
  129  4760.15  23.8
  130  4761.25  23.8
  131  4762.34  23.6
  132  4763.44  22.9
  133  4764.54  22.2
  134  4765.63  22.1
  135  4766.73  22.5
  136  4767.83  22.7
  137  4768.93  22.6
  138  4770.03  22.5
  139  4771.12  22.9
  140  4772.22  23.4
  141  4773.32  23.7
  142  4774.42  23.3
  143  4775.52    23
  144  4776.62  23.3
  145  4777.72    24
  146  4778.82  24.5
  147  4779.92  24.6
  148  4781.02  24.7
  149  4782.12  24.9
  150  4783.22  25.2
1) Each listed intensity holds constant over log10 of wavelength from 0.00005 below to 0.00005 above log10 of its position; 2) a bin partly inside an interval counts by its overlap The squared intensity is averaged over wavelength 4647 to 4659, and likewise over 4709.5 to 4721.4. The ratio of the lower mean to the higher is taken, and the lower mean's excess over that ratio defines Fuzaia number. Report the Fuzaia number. 544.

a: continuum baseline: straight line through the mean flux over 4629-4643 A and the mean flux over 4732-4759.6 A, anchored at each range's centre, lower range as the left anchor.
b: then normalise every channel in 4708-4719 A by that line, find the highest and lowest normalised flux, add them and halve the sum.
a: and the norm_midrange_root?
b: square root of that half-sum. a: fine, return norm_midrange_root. 0.96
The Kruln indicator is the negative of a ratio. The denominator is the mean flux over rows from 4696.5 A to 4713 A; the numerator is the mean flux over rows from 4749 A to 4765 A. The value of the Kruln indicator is -1.07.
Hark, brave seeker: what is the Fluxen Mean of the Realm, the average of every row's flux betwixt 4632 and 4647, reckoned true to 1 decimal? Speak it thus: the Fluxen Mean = 23.4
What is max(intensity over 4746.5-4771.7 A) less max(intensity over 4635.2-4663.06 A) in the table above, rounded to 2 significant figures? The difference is 0.30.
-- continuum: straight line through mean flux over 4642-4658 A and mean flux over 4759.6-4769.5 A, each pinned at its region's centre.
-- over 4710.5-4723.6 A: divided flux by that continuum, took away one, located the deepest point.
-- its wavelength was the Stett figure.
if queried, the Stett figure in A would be 4713.25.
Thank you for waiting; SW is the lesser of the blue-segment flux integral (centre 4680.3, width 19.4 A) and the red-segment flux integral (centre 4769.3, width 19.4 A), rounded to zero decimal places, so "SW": 433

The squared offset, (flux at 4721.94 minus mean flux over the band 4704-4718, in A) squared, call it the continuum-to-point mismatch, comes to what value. 5.0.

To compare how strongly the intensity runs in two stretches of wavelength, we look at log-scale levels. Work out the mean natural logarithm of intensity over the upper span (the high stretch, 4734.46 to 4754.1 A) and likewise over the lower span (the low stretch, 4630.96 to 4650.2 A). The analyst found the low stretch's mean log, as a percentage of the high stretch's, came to 98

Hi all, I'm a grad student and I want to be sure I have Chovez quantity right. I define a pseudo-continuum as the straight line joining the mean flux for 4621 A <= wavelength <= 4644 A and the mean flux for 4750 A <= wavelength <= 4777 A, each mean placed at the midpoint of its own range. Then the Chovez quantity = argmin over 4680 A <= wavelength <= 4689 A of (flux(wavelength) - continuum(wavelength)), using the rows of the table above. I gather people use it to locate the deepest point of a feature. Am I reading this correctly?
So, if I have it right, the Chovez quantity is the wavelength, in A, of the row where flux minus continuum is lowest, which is 4684.04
